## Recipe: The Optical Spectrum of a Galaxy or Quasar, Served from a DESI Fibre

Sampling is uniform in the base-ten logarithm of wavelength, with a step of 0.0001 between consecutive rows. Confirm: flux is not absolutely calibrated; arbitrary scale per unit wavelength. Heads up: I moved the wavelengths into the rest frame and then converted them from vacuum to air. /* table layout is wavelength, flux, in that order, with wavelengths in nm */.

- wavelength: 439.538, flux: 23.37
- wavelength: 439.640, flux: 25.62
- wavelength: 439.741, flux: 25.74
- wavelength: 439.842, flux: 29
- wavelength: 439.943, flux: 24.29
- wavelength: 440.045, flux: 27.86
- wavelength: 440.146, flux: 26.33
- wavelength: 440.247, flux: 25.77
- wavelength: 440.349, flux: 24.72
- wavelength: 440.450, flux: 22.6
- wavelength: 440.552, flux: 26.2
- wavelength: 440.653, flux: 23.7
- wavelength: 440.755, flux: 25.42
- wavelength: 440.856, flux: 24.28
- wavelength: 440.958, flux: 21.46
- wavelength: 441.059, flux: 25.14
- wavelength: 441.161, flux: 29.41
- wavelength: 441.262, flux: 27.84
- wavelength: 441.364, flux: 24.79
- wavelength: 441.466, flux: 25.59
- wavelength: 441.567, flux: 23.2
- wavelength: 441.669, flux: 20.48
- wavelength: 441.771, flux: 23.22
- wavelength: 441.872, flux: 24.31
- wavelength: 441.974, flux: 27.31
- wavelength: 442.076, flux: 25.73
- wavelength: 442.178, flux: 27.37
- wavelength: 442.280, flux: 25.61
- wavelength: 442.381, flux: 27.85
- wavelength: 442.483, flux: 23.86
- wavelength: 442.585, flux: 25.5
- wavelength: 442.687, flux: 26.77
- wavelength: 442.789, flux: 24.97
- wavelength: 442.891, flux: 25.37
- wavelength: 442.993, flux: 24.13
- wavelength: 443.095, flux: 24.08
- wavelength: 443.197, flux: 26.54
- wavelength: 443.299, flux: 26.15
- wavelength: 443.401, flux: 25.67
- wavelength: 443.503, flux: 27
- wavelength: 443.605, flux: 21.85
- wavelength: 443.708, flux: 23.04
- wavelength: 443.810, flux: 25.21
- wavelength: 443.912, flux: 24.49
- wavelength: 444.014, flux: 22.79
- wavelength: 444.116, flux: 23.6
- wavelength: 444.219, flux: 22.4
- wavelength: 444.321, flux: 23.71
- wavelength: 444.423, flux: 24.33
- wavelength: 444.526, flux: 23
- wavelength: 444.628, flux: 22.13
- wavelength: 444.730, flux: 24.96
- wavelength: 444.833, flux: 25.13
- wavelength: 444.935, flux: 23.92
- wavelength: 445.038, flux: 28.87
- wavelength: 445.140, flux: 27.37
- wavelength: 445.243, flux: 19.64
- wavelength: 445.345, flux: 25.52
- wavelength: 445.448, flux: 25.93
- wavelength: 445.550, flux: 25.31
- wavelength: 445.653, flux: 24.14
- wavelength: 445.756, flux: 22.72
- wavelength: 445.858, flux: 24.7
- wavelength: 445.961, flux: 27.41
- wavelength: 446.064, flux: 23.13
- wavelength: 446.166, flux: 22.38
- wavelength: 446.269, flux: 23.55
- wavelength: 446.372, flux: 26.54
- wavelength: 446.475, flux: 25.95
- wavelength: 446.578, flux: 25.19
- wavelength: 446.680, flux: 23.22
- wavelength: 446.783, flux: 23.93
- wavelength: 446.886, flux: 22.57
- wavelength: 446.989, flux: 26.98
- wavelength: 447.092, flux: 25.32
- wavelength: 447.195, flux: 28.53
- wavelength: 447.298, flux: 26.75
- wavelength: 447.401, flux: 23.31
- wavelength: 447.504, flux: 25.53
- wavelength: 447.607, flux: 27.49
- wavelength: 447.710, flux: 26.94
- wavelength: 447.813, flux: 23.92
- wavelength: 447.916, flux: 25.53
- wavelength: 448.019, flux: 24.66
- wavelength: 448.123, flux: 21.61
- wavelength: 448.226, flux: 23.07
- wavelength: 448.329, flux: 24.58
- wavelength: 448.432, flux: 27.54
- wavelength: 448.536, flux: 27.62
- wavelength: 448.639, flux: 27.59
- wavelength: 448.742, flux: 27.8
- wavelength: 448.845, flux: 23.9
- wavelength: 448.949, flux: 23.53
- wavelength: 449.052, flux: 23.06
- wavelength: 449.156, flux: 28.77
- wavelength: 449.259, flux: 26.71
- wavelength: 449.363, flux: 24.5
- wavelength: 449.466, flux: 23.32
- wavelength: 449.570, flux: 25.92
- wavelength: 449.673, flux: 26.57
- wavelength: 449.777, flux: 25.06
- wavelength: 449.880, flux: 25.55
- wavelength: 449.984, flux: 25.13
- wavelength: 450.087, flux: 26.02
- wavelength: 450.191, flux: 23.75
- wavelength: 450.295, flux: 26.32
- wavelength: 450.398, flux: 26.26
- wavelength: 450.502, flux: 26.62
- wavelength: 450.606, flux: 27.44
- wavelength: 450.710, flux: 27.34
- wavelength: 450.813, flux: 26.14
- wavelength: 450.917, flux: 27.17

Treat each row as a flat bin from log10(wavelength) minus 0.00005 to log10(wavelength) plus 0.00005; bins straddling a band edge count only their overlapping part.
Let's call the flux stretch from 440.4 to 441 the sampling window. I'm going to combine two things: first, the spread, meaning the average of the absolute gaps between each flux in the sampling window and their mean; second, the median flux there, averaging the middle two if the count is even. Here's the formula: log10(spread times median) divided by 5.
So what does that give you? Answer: 0.303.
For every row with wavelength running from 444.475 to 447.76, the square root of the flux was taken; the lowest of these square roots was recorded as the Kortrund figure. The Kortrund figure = 4.43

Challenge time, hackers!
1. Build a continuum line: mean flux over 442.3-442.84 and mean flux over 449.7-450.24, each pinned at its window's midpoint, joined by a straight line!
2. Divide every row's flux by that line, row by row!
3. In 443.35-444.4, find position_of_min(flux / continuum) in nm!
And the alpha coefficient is 443.605 nm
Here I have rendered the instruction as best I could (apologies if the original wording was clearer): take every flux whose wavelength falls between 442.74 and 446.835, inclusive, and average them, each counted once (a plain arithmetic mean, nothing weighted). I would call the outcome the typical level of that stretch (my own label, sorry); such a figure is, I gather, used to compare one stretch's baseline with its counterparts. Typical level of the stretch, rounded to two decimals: 24.50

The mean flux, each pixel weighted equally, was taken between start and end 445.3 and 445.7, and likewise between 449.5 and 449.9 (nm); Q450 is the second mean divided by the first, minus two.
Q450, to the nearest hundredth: -0.98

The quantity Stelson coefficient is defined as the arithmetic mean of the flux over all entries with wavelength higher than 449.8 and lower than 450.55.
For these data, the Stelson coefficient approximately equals 25.7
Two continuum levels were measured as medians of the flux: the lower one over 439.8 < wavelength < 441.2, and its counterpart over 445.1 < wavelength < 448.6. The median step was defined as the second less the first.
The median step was -0.03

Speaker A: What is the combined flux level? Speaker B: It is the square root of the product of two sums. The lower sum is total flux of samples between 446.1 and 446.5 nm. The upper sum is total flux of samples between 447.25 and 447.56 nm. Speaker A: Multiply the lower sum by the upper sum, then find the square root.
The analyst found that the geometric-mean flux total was 86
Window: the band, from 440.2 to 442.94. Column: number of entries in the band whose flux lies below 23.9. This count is 7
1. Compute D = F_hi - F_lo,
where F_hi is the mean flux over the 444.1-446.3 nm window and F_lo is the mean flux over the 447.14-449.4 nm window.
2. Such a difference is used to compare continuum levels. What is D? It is -1.3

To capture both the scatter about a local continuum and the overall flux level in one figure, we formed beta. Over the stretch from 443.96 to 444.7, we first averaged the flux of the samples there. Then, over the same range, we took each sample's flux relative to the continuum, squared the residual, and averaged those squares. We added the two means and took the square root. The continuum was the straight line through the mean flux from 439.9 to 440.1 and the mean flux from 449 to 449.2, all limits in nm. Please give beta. 5.6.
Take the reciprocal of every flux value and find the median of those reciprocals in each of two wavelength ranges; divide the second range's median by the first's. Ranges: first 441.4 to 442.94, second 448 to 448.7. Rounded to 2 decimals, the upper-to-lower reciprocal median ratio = 1.03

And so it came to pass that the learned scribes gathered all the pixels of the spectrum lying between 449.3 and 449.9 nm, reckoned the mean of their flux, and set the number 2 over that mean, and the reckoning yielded 0.0795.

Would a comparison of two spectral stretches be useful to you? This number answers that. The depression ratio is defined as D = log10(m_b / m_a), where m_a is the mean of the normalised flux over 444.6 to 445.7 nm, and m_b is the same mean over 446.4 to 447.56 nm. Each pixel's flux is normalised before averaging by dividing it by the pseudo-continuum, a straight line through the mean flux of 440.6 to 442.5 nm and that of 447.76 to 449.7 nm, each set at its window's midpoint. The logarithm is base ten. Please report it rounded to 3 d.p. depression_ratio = 0.006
